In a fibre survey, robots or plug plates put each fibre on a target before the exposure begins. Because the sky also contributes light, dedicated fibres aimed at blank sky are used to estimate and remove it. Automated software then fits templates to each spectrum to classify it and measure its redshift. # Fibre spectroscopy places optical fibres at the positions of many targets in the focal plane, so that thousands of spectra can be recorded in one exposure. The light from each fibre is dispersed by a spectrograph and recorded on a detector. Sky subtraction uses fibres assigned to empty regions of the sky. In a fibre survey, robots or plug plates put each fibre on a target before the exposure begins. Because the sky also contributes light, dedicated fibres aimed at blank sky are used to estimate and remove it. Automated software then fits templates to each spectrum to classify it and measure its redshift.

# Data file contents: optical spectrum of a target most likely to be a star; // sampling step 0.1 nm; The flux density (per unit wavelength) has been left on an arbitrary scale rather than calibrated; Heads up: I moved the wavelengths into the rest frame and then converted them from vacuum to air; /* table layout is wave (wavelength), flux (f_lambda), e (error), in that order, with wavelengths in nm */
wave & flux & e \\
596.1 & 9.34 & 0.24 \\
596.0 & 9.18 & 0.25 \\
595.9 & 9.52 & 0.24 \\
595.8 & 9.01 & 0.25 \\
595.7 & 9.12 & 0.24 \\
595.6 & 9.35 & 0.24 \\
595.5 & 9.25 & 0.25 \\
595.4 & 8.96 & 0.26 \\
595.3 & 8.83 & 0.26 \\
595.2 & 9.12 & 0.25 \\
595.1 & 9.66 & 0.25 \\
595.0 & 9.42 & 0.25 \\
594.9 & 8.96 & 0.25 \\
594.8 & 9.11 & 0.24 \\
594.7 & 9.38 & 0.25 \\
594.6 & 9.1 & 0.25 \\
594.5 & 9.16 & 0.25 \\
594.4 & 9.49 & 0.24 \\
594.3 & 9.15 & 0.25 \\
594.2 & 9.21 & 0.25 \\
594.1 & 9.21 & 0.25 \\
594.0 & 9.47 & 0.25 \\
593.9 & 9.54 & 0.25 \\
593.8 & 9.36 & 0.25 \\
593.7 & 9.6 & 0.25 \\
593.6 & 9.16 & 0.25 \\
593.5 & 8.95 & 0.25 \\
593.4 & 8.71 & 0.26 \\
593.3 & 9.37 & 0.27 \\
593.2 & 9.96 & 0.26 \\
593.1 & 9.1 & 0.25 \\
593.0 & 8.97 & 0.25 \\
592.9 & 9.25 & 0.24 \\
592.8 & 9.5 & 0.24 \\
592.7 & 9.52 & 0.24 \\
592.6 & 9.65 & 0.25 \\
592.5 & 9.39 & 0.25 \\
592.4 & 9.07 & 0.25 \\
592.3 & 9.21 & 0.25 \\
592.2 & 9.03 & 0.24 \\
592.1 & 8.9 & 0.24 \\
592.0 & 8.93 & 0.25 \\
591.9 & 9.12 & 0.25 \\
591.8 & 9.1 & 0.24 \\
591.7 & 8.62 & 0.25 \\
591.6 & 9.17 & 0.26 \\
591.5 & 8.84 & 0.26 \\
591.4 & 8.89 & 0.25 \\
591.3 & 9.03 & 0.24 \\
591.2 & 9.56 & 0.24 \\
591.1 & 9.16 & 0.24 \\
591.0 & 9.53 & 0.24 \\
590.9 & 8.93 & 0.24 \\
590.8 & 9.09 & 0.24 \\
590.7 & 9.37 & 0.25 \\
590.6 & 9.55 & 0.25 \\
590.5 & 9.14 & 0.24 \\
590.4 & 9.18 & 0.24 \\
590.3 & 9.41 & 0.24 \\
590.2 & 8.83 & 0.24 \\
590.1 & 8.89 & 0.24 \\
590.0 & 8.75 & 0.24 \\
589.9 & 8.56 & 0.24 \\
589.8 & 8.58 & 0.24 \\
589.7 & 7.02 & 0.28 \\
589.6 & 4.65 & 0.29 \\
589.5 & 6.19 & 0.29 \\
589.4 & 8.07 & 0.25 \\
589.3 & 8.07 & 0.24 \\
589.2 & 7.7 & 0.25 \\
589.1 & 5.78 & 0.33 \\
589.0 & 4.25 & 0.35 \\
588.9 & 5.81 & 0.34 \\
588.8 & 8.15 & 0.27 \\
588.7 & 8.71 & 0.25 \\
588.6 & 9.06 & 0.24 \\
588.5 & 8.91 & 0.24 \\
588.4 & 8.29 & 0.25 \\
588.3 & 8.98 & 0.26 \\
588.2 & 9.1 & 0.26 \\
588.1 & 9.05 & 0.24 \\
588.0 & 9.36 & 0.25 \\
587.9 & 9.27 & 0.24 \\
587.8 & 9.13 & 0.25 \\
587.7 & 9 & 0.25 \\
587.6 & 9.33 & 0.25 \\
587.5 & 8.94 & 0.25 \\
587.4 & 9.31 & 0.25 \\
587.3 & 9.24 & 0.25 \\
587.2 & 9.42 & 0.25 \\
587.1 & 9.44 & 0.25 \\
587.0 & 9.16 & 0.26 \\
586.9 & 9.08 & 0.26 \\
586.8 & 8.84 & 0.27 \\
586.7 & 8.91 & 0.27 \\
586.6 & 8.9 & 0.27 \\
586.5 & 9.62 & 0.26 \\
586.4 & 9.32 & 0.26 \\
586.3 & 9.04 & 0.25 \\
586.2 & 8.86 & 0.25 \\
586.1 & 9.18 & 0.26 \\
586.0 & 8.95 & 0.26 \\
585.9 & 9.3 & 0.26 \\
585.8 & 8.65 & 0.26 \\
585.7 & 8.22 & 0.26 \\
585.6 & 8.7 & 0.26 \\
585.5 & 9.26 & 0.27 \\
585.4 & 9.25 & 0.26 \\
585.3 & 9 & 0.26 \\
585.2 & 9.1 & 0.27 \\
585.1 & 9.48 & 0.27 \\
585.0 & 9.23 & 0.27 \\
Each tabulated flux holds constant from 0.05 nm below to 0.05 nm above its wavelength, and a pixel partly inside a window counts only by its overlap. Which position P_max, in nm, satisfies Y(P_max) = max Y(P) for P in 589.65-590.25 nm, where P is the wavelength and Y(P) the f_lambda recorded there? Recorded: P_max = 590.1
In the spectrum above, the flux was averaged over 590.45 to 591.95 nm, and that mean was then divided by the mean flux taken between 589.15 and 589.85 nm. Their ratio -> 1.27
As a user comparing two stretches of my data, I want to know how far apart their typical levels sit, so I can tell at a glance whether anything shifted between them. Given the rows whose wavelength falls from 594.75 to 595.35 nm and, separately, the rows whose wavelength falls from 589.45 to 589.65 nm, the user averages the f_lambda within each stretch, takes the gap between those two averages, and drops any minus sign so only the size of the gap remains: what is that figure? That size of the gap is 3.8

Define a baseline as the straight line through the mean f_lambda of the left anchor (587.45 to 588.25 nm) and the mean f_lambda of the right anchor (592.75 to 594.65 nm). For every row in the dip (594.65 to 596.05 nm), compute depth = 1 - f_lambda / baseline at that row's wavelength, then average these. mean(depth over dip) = 0.012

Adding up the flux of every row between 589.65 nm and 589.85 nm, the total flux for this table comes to 15.6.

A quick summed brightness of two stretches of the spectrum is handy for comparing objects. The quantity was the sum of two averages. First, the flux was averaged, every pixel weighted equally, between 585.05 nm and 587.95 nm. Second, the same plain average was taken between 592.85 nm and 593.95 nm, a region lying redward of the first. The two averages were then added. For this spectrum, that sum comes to 18.4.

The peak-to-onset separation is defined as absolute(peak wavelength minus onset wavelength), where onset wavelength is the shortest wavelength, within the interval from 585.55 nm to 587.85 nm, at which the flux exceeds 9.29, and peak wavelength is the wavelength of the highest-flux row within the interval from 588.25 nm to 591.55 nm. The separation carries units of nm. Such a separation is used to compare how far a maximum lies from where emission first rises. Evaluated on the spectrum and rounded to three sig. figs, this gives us 5.30 nm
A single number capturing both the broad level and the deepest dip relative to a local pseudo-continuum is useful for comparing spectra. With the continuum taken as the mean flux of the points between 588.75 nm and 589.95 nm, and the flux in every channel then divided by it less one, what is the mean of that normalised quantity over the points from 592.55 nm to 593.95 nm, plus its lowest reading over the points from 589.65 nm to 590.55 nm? 0.37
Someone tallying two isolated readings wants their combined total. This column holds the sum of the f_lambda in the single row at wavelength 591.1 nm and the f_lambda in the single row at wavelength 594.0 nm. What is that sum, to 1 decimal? 18.6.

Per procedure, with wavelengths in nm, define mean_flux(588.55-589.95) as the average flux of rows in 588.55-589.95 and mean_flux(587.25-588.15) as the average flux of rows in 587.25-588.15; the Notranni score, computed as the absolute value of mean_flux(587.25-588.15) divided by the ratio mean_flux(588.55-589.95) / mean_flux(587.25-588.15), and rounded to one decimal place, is 11.7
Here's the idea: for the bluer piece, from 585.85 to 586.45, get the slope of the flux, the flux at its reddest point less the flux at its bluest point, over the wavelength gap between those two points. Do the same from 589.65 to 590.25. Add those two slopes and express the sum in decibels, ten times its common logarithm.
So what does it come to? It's 5.6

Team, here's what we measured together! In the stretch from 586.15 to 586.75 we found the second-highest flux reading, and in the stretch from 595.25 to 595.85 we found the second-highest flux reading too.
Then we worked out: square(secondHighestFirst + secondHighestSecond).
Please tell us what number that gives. 345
